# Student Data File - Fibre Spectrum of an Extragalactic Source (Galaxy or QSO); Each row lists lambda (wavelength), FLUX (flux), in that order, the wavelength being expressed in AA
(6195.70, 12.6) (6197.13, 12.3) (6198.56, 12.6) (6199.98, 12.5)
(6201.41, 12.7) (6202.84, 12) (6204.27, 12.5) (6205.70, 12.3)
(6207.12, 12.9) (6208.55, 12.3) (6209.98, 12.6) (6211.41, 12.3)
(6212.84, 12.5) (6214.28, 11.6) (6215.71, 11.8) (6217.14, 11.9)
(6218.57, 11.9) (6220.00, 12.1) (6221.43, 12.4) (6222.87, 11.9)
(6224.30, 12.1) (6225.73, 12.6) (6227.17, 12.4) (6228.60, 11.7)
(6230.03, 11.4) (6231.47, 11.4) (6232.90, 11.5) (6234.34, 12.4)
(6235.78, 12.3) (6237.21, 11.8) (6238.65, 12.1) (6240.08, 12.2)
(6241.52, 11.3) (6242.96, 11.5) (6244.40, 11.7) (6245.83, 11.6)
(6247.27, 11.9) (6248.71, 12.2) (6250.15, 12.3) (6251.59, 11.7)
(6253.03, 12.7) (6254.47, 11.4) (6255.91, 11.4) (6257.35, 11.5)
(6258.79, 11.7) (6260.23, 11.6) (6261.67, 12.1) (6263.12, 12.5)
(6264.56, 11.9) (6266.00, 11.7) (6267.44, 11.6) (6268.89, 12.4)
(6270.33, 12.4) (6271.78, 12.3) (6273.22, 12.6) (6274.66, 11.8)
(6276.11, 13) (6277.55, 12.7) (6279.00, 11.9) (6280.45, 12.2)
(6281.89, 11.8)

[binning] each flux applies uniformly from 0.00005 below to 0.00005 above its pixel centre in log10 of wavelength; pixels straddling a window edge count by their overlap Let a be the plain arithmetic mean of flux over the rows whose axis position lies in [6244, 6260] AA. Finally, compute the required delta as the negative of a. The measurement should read -11.8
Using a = 11.8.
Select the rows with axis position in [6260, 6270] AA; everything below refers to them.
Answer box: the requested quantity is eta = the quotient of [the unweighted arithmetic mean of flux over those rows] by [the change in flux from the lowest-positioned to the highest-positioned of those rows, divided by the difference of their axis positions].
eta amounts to 130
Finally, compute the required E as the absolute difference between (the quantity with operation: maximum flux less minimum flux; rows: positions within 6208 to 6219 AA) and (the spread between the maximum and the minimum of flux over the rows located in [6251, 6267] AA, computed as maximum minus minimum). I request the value 0.30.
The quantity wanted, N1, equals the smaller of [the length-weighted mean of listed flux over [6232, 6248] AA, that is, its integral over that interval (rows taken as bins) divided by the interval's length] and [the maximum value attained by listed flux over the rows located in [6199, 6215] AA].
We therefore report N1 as 11.84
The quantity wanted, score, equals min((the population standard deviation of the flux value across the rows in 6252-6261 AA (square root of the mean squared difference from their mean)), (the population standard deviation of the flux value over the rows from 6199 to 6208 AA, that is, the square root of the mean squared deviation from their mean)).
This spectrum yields 0.29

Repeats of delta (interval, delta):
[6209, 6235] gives -12.0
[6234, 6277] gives -12.0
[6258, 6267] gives -11.9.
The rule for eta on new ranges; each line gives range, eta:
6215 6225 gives 344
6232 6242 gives -515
